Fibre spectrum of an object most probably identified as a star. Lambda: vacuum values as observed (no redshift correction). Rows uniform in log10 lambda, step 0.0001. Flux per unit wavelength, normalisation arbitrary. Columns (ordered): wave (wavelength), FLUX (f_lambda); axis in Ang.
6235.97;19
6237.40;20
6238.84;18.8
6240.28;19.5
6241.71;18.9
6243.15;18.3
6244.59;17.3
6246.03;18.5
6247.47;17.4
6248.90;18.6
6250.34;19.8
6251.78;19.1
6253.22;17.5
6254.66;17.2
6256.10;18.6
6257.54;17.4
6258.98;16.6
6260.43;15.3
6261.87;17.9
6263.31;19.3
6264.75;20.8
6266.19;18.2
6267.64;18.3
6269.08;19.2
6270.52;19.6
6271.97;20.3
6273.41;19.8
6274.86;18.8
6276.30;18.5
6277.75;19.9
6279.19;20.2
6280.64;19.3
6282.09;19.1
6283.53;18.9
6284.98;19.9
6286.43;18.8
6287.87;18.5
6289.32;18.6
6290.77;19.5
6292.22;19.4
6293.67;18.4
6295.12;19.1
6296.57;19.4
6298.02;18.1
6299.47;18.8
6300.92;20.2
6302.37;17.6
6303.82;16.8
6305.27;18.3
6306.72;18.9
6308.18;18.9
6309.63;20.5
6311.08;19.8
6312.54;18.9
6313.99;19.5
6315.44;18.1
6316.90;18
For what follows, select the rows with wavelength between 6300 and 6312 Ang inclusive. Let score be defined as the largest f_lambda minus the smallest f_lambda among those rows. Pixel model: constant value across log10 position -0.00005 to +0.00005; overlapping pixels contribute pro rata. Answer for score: 3.7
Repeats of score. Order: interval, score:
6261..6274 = 2.9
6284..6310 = 3.7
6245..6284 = 5.5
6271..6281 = 1.8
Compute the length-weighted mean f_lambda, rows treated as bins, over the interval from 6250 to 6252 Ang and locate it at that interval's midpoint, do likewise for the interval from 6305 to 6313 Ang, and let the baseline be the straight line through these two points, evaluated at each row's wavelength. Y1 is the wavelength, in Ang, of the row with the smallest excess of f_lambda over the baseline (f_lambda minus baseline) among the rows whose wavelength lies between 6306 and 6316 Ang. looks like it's 6315.44 Ang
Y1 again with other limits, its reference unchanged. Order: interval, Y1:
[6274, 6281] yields 6276.30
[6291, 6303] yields 6302.37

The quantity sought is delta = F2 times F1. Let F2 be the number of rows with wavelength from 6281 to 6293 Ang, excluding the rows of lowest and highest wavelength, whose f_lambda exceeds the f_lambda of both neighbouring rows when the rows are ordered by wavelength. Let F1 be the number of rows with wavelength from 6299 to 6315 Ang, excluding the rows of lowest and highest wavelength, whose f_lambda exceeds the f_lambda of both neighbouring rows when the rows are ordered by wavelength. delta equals 4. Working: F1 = 2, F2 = 2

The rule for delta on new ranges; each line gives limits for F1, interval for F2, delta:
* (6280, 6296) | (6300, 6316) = 4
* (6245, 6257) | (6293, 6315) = 3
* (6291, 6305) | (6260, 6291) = 8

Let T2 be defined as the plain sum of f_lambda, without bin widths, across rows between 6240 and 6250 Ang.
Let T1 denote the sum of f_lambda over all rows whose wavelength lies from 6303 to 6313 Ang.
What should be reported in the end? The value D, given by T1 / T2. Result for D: 1.03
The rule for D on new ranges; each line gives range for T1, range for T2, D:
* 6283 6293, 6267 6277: 0.99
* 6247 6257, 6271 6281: 0.94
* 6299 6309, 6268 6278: 0.95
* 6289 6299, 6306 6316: 0.98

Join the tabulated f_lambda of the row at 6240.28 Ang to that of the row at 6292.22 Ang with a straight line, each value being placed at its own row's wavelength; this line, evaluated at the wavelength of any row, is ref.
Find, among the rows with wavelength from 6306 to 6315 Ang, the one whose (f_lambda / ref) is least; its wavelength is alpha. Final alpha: 6306.72 Ang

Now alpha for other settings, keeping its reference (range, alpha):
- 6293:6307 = 6303.82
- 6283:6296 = 6293.67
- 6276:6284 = 6276.30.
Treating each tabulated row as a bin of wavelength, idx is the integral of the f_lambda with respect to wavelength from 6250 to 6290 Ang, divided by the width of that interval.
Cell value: 18.8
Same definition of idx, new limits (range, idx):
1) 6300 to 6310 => 18.7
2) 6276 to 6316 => 19.0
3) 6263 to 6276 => 19.3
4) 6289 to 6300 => 18.9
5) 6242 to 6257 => 18.2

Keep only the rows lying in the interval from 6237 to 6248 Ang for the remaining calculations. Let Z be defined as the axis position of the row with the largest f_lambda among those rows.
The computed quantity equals 6237.40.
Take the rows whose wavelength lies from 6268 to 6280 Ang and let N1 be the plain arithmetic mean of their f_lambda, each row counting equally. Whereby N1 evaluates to 19.5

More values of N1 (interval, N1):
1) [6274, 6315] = 19.0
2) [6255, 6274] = 18.6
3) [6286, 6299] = 18.9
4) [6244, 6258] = 18.1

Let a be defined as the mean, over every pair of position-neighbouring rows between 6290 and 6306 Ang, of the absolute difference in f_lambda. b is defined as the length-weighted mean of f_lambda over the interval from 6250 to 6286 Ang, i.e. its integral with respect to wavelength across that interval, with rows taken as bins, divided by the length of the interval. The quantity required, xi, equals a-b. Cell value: -17.7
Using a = 1.04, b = 18.8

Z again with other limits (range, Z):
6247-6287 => 6264.75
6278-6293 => 6279.19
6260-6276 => 6264.75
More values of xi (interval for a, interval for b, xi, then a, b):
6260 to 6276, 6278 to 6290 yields -18.0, 1.17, 19.2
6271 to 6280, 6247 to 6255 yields -17.7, 0.70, 18.4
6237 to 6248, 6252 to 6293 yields -17.9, 0.91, 18.8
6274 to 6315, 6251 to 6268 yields -17.2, 0.80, 18.0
